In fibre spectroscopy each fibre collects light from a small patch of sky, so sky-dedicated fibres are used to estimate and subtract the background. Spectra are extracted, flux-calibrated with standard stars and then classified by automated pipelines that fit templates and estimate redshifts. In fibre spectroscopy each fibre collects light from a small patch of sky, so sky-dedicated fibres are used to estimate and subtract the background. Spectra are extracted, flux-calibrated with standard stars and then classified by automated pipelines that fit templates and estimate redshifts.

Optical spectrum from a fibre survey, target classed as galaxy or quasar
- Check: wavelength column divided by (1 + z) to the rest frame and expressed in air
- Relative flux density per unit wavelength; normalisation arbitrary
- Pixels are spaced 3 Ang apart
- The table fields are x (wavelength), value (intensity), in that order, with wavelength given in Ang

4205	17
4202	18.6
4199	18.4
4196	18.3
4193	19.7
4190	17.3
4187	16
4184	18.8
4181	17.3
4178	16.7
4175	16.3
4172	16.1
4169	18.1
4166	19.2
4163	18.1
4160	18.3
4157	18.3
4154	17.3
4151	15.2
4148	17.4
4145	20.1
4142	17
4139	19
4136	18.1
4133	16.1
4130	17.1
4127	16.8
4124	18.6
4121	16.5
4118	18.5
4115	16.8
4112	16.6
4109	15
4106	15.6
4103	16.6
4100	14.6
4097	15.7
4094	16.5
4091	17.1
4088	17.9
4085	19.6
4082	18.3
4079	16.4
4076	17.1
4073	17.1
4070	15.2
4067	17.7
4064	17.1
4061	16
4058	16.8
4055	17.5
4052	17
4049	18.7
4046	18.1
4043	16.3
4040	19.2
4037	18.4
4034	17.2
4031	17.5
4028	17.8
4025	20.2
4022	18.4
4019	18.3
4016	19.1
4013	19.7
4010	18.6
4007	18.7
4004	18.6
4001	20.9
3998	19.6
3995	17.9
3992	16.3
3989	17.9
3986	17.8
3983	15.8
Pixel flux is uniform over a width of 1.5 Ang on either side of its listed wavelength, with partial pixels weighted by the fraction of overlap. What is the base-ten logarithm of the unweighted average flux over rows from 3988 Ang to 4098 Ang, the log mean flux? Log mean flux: 1.25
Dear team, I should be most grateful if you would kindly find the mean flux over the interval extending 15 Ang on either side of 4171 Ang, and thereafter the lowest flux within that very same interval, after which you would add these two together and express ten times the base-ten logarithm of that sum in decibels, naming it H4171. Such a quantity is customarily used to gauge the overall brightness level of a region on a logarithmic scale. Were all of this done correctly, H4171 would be 15.3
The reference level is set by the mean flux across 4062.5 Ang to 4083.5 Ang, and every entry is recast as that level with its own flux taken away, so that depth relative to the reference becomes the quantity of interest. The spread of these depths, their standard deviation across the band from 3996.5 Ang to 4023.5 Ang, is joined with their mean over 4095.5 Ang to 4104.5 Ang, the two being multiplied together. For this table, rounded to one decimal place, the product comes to 1.1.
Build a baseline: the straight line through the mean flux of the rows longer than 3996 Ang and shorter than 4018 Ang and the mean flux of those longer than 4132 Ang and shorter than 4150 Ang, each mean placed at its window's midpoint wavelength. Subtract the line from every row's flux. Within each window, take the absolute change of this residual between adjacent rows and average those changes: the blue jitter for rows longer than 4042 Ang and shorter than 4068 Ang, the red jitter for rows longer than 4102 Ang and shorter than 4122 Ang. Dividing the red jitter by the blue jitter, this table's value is 1.20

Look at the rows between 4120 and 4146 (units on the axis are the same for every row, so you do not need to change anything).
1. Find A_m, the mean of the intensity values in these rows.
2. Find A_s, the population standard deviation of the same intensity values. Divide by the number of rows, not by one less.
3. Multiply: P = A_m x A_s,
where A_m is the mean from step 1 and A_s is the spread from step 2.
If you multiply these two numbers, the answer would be 22.1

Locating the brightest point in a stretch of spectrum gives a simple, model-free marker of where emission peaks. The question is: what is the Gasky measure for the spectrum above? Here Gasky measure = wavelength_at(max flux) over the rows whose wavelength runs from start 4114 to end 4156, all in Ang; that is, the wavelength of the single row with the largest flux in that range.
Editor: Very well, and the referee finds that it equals 4145 Ang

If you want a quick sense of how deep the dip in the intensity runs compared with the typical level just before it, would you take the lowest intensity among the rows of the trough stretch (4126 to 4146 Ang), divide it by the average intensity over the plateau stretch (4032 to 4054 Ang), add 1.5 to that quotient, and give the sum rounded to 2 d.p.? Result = 2.40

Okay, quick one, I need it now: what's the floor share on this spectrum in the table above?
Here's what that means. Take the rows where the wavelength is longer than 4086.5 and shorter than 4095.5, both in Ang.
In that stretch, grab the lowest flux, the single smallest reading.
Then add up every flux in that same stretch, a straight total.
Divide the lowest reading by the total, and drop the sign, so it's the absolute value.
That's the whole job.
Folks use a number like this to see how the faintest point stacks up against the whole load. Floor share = 0.320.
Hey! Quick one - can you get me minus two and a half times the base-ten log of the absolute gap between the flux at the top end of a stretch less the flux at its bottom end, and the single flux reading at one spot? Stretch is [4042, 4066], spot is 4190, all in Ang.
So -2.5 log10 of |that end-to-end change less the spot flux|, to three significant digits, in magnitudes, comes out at -3.04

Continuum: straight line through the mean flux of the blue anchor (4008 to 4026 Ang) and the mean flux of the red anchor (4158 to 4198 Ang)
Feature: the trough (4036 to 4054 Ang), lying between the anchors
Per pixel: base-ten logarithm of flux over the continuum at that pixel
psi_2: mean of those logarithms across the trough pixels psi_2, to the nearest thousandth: -0.021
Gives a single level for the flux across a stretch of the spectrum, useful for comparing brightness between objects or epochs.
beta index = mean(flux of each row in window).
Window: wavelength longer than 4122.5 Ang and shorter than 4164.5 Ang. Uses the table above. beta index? 17.67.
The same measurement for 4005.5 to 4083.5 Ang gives 17.78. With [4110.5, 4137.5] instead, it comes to 17.23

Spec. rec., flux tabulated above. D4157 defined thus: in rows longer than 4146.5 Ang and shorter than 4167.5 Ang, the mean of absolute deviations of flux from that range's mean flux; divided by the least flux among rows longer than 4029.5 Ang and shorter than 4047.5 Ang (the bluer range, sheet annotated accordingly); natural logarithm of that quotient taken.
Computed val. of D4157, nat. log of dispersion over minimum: -2.9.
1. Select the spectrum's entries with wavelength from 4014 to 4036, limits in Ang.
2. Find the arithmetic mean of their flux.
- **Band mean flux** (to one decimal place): 18.4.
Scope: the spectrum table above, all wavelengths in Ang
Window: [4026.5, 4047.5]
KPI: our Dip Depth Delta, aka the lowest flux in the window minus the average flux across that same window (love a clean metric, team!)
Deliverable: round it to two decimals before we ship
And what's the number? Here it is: -1.49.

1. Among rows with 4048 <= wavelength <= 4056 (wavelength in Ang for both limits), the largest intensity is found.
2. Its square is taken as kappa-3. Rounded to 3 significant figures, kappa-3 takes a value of 350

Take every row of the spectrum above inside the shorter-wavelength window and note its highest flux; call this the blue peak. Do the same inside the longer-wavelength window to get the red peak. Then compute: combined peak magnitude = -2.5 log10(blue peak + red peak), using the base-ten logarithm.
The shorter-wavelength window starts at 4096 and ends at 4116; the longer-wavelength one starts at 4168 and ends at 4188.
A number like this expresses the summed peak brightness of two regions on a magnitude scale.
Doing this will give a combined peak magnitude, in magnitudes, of -3.88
